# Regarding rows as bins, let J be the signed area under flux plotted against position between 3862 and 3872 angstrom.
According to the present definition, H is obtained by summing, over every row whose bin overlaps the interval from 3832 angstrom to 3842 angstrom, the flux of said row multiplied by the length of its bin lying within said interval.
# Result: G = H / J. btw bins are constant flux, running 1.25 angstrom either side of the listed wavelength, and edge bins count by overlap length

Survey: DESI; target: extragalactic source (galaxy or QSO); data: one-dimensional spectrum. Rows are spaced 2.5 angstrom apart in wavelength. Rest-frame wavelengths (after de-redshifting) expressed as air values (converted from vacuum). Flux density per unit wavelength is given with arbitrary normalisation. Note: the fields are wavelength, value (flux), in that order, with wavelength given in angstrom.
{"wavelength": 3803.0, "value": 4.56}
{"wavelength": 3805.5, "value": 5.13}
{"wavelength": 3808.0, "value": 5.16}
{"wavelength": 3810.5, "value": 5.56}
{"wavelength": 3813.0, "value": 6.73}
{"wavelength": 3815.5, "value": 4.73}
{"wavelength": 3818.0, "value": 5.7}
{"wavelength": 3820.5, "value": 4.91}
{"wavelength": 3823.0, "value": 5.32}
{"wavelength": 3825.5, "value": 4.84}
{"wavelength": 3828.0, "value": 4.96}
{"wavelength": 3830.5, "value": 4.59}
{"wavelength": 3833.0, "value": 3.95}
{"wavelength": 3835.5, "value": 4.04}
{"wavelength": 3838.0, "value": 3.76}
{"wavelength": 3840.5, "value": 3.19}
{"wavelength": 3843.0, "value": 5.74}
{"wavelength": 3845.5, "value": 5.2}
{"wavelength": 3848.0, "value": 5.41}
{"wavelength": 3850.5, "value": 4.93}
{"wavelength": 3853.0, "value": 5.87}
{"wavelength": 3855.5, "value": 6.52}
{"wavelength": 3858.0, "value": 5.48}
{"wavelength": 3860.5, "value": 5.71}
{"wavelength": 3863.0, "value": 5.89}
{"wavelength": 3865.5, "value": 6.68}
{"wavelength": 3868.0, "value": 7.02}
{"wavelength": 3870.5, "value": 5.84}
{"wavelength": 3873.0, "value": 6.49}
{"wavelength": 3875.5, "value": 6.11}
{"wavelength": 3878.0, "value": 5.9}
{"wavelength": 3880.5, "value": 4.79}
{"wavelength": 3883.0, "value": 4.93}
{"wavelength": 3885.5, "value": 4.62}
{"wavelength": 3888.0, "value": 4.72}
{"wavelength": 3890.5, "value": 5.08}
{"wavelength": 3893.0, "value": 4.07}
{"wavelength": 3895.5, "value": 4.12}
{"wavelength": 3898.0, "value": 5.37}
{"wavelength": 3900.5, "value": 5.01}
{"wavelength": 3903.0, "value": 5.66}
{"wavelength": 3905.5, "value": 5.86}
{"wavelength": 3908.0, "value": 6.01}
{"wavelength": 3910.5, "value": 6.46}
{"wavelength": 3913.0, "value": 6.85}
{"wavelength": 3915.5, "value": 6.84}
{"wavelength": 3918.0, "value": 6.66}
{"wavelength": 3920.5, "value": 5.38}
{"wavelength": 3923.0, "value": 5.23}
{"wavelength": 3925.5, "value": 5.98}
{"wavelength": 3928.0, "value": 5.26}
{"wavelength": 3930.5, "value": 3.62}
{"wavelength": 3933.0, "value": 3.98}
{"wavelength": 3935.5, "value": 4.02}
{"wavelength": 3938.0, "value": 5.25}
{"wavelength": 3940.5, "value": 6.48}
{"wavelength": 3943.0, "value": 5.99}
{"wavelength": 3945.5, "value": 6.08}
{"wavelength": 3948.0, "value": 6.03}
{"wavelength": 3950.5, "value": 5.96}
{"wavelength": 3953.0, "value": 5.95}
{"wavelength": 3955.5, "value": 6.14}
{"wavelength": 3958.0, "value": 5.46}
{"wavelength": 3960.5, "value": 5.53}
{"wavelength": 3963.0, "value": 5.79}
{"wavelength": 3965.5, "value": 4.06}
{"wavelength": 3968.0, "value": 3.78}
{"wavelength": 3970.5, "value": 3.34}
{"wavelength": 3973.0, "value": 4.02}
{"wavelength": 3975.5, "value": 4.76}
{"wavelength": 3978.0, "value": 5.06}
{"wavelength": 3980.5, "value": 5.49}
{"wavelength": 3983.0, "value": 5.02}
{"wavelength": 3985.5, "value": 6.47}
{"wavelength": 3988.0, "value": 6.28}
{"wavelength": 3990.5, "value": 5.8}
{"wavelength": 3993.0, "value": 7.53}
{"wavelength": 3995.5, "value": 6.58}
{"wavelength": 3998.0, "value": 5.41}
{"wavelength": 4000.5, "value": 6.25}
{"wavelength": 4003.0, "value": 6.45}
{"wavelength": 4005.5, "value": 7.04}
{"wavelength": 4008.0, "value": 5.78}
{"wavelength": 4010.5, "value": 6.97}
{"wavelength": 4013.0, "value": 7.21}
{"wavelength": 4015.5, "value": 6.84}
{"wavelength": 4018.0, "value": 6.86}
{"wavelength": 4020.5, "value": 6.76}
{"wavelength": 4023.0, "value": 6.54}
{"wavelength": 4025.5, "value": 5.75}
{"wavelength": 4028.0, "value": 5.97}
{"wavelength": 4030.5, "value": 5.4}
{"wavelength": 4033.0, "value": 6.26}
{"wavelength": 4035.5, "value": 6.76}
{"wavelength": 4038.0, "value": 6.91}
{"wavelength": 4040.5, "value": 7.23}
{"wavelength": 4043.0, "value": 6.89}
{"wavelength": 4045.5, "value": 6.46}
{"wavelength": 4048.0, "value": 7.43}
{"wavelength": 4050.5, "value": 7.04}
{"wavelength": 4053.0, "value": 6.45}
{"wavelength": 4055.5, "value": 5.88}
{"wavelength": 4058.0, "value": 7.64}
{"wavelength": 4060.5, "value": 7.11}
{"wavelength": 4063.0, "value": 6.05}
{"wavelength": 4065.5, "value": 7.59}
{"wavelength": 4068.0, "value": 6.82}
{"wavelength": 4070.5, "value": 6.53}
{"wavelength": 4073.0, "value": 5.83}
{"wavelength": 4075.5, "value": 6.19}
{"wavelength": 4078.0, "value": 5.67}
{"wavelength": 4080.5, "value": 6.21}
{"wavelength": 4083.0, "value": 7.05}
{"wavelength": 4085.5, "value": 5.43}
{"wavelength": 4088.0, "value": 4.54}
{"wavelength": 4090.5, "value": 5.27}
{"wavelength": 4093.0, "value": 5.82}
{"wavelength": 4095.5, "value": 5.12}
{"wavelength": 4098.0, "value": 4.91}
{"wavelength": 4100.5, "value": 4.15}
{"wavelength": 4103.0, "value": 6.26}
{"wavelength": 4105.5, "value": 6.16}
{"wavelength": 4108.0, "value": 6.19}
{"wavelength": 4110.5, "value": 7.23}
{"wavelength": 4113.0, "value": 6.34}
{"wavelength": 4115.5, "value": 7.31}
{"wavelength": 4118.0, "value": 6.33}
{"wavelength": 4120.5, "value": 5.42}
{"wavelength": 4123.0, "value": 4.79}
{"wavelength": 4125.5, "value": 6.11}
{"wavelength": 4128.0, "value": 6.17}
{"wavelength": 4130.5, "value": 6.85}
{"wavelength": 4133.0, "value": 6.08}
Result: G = 0.6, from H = 38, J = 63.7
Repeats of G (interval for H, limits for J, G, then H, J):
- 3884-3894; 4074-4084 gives 0.7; 46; 62.5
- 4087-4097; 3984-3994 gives 0.8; 52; 64.6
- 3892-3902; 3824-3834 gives 1.0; 47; 46.2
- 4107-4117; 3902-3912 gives 1.1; 68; 60.3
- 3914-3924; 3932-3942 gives 1.2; 61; 49.8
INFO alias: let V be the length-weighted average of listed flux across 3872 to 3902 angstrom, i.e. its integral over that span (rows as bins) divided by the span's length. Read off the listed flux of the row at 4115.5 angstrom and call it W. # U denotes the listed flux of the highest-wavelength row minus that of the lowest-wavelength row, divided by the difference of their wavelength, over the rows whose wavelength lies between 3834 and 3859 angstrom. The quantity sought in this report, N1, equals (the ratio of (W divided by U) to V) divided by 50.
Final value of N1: 0.4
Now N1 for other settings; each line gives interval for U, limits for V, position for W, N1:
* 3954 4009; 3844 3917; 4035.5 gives -3.5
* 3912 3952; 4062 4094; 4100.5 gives -0.6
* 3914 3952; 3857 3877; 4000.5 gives -0.8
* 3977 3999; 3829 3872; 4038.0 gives 1.5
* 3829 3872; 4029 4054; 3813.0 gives 0.6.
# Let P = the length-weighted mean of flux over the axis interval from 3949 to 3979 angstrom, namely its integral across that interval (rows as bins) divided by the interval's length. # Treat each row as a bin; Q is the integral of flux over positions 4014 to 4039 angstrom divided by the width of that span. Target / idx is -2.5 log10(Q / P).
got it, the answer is -0.27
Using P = 5.0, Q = 6.4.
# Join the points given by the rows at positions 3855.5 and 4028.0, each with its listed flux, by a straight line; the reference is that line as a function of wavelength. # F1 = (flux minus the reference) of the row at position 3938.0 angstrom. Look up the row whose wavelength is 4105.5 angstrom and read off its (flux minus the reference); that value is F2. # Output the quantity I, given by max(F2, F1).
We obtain 0.4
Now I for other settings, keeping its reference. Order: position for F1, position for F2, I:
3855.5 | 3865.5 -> 0.2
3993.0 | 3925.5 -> 1.4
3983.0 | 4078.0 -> -0.1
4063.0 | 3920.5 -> 0.2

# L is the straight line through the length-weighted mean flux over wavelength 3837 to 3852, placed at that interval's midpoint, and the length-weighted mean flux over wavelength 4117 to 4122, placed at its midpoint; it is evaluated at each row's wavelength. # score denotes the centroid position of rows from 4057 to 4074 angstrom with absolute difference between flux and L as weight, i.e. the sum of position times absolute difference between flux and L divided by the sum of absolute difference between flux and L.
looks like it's 4063.7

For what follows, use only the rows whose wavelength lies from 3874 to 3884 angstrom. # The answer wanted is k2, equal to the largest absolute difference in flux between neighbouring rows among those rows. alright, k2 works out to 1.1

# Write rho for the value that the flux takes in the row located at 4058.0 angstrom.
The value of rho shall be 7.64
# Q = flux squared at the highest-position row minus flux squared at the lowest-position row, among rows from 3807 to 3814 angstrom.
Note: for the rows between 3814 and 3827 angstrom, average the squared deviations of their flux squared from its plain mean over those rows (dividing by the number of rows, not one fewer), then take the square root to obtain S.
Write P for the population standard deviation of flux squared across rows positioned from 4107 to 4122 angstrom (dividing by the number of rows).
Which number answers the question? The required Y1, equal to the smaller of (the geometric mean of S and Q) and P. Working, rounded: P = 8.3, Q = 19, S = 3.8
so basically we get 8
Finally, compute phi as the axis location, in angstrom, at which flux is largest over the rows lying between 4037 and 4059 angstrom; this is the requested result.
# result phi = 4058.0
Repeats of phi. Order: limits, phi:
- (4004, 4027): 4013.0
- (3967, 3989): 3985.5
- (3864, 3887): 3868.0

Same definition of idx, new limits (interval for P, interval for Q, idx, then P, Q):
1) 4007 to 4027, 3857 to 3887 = 0.14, 6.6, 5.8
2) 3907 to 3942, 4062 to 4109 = -0.06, 5.6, 5.9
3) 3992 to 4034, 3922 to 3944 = 0.26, 6.4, 5.1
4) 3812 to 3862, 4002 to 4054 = -0.29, 5.1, 6.6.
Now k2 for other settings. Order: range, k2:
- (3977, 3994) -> 1.7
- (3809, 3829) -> 2.0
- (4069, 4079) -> 0.7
